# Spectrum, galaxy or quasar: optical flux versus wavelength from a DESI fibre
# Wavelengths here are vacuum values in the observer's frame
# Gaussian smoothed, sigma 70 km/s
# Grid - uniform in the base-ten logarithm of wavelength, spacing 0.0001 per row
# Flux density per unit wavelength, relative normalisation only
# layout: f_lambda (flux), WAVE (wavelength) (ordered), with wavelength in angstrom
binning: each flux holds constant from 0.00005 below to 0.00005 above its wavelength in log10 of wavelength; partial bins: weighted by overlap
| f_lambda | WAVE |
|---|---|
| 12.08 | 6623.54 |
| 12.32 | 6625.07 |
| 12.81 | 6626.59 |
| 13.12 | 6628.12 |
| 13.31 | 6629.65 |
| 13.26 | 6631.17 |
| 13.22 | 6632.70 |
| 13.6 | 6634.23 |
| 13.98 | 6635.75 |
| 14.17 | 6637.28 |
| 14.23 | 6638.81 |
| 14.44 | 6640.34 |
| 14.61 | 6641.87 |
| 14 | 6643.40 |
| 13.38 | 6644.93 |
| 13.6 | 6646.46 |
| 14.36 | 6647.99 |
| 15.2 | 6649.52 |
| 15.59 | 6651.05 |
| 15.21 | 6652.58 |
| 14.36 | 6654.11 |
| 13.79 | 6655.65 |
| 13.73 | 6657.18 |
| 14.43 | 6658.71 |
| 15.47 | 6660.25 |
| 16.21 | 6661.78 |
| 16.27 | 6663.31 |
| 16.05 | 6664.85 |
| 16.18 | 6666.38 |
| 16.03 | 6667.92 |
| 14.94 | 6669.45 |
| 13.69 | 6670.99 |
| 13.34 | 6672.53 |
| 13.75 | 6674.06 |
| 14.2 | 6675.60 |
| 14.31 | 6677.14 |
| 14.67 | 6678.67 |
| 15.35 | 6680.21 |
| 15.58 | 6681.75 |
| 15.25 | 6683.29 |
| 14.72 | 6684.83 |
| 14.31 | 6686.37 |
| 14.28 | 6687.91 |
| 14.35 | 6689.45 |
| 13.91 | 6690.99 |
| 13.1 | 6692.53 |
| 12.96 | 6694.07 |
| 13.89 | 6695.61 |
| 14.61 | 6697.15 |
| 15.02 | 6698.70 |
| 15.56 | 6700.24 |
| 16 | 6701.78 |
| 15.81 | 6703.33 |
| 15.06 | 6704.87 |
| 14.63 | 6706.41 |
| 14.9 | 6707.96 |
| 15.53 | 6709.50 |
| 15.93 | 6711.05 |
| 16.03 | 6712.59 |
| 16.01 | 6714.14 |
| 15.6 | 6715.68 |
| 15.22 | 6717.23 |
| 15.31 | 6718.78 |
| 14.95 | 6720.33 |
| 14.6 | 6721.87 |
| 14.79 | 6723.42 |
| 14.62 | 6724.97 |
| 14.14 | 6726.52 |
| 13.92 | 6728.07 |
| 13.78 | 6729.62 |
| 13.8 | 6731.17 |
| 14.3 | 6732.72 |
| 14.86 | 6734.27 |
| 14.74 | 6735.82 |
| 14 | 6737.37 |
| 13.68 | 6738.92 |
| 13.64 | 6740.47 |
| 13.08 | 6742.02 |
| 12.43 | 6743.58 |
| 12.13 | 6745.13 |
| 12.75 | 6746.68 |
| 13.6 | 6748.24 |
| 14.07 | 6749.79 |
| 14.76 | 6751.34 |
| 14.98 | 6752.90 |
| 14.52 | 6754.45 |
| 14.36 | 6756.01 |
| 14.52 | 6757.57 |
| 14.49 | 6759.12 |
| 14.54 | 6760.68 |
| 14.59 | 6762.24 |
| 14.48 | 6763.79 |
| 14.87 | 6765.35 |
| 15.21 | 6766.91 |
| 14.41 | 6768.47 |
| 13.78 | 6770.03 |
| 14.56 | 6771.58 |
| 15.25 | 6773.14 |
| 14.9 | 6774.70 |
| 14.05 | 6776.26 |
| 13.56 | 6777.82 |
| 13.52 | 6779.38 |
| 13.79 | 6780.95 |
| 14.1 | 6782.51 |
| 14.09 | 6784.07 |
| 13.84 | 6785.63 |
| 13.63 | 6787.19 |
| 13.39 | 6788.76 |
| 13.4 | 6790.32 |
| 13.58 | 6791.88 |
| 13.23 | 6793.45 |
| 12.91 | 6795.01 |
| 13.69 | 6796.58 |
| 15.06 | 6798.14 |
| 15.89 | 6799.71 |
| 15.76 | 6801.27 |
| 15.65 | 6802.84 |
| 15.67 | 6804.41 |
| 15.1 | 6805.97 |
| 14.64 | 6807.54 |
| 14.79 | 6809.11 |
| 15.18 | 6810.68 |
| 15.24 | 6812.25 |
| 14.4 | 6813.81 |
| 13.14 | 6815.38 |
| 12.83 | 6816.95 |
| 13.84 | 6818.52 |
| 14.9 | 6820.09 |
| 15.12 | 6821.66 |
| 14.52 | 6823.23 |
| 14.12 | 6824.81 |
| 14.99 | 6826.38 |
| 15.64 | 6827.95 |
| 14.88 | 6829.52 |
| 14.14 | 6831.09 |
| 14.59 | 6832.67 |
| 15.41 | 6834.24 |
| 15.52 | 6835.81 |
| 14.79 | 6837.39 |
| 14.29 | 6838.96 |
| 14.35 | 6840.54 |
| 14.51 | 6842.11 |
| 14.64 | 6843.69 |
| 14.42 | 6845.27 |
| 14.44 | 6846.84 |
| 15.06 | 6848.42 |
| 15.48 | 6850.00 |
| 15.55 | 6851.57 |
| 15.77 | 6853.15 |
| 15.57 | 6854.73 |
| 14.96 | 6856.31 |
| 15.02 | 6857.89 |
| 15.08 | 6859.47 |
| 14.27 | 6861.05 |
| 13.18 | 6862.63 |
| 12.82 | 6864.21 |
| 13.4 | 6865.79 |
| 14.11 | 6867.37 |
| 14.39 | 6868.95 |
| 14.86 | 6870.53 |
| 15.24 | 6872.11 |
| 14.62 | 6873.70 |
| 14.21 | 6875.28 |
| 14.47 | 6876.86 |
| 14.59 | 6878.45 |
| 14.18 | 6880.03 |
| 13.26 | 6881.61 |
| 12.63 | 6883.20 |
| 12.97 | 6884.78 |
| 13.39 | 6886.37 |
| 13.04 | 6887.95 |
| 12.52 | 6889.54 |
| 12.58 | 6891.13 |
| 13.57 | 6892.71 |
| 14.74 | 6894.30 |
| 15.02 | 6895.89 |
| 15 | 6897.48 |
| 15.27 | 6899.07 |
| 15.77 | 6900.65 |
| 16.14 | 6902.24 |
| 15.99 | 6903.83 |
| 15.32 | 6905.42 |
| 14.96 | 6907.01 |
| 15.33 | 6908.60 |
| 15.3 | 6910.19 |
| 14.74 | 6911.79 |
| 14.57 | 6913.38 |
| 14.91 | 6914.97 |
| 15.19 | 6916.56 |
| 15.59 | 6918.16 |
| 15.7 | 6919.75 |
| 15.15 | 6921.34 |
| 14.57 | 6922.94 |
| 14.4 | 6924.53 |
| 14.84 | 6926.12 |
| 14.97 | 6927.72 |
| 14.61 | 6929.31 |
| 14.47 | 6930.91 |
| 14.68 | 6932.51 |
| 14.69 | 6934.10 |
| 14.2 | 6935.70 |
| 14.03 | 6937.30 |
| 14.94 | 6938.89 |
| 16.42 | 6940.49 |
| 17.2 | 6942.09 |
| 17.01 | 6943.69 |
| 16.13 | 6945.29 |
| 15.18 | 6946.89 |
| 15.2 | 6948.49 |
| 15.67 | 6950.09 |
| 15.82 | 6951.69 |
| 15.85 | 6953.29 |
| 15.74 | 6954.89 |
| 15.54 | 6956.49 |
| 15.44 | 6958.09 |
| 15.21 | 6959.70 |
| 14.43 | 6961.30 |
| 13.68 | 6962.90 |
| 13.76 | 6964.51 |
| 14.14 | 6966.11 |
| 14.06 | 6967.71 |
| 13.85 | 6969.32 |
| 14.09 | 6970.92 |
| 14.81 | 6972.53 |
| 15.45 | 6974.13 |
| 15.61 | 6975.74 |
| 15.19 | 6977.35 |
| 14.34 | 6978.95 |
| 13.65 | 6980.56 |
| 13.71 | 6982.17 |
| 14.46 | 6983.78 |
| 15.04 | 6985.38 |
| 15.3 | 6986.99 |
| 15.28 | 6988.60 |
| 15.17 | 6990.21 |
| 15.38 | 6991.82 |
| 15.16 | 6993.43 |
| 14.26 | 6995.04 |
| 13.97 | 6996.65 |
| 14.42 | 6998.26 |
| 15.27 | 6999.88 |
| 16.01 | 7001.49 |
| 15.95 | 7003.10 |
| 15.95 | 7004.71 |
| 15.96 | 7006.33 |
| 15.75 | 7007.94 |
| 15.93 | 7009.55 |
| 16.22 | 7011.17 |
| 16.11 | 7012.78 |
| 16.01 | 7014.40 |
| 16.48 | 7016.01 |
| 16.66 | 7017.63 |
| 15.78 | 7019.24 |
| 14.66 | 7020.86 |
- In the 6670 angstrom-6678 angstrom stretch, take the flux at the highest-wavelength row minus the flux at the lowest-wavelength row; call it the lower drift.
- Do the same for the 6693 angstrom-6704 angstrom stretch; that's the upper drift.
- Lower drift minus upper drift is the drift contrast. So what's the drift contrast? -2.2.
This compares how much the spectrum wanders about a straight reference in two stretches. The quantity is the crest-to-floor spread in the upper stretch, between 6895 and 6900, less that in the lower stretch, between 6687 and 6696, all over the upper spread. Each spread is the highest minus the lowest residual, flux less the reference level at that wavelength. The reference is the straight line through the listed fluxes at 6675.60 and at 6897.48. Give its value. -4.3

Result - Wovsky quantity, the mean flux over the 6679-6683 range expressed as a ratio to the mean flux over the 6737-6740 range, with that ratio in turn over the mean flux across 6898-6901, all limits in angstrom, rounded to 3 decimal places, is 0.072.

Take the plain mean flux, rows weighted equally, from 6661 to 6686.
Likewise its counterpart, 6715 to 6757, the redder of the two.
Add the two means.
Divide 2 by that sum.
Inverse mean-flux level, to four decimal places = 0.0685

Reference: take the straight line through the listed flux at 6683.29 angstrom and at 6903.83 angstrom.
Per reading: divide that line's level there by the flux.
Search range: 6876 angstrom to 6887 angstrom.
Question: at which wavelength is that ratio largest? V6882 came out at 6883.20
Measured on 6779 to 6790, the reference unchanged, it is 6788.76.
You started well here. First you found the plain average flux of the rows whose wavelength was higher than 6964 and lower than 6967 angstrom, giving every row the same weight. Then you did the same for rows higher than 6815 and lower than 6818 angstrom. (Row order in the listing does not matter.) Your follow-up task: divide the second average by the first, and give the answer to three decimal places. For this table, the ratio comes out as 0.931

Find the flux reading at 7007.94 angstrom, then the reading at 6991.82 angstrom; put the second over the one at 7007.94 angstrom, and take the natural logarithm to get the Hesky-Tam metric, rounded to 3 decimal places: -0.024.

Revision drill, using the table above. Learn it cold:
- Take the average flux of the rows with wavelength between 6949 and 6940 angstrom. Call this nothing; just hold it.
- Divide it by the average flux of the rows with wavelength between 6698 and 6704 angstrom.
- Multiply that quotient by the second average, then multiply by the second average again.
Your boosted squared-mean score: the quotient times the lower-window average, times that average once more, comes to 253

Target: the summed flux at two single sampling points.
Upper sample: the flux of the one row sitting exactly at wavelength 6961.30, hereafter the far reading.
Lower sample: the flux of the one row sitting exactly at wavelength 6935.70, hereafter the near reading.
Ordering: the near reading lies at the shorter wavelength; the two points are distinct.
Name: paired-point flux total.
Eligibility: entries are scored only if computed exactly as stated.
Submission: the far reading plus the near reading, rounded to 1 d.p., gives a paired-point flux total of 28.6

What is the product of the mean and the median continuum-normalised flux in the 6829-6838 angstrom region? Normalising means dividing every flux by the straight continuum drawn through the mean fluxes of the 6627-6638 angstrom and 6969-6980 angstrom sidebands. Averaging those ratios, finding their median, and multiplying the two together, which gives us 1.09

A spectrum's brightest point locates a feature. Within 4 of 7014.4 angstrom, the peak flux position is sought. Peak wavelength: 7017.63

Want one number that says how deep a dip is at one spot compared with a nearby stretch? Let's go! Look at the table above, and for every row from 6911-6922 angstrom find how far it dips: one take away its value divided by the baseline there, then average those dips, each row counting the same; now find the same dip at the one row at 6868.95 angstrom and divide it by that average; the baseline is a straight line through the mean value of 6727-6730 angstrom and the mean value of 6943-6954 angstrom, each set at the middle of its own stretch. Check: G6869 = 1.8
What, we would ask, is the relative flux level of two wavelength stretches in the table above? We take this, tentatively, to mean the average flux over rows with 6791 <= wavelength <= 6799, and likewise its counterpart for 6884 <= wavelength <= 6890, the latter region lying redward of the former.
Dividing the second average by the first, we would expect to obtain 0.948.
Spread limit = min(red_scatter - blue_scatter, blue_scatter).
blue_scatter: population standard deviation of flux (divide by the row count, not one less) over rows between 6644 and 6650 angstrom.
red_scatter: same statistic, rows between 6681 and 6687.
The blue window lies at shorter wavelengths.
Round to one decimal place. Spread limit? -0.2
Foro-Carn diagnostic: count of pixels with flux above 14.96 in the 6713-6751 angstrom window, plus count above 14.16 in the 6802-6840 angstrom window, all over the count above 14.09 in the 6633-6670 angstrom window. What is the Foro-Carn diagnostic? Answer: 1.4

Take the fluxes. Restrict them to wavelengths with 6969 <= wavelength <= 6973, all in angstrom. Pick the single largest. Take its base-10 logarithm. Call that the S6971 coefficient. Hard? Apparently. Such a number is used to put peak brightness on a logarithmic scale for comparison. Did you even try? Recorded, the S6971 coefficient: 1.17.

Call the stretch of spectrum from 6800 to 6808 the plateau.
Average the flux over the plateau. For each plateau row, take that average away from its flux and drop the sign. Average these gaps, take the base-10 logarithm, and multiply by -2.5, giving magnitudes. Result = 1.01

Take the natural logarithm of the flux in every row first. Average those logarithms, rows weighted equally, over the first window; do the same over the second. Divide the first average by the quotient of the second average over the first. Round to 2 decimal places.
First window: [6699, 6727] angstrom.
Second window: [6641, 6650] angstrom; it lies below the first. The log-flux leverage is 2.80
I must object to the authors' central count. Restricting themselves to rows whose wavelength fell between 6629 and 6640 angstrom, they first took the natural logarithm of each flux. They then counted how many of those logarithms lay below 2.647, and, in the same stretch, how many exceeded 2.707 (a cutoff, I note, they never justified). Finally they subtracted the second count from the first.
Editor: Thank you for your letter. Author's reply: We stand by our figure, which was 5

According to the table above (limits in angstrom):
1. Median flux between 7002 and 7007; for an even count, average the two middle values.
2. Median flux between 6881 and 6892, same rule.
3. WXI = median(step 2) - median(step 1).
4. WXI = -3.0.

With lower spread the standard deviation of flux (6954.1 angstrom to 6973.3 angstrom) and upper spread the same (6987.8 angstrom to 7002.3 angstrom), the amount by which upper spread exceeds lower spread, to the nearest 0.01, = -0.11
